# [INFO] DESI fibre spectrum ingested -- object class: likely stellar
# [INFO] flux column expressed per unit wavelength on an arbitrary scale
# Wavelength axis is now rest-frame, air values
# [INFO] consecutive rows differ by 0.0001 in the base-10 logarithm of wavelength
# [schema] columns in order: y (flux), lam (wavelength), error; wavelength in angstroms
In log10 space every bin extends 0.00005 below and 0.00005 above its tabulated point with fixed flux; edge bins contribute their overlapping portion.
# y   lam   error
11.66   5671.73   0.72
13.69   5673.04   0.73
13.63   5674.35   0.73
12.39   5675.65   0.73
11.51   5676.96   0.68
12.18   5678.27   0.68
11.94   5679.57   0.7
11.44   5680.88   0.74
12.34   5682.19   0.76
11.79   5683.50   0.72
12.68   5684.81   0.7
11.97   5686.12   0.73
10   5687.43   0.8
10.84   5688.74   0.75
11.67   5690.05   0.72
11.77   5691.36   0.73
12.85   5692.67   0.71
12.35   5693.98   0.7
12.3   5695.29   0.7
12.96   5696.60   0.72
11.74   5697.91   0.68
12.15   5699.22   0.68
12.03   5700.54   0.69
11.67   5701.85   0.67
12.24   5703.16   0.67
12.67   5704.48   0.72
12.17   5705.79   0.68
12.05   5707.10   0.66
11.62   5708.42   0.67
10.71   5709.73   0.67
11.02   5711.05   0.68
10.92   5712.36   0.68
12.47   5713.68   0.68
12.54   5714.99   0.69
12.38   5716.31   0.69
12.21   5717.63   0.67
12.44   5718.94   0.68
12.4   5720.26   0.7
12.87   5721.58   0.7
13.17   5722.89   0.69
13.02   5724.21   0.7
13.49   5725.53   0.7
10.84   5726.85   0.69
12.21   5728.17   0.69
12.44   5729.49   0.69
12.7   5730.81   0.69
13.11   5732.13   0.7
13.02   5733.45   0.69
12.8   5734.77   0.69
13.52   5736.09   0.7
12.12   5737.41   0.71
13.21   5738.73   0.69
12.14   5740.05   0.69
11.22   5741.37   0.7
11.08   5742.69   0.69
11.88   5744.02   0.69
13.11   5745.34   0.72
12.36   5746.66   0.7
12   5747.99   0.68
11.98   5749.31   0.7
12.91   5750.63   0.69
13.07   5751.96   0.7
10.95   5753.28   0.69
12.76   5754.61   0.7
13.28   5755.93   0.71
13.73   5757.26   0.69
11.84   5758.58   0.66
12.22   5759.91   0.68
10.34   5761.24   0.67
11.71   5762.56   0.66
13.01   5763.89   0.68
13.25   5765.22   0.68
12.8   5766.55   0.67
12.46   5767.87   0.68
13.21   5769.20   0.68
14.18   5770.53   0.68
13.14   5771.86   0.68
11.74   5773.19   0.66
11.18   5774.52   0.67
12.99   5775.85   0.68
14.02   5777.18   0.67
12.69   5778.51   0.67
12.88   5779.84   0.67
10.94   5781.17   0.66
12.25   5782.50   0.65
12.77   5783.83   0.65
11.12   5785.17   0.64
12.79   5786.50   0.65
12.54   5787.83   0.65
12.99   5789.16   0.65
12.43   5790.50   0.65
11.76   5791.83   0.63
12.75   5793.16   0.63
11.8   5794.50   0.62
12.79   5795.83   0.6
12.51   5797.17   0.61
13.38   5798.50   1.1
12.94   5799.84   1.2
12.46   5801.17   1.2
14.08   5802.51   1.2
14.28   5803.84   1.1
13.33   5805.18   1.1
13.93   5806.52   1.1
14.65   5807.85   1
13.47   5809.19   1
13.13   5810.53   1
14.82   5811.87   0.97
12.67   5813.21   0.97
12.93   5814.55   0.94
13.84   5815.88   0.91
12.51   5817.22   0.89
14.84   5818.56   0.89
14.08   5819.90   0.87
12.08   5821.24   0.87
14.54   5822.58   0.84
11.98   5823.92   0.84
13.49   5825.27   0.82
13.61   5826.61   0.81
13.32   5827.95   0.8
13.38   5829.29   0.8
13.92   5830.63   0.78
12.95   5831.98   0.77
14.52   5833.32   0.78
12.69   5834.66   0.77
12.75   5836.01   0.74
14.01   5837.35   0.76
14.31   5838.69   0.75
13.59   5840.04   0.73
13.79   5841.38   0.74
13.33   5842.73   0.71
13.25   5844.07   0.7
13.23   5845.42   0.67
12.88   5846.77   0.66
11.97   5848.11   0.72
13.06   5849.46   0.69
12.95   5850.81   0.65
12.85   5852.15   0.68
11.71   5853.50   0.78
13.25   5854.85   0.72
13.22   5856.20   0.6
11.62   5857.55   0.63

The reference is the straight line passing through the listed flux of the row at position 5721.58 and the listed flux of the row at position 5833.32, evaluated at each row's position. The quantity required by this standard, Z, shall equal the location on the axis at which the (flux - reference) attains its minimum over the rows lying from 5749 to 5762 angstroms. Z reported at 5761.24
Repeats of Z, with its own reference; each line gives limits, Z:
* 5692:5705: 5701.85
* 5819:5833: 5823.92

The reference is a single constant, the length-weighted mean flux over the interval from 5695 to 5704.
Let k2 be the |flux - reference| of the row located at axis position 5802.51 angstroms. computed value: 1.9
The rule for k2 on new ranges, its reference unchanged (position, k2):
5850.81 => 0.8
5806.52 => 1.8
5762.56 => 0.4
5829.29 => 1.2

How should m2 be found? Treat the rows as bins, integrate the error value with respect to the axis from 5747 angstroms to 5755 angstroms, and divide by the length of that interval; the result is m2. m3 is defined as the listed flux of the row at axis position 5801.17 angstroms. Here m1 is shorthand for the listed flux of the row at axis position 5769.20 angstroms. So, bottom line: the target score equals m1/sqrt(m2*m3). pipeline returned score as 4.5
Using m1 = 13.21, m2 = 0.69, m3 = 12.46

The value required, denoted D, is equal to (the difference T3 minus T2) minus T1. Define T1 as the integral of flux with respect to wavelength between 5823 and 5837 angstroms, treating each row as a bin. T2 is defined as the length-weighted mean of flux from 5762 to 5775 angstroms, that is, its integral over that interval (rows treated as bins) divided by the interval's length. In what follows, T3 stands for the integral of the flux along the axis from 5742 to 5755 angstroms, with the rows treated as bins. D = -40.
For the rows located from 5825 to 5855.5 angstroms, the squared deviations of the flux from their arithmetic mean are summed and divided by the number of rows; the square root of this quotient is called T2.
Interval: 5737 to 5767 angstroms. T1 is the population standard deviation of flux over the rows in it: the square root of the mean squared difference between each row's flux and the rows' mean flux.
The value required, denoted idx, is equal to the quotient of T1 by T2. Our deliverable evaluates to 1.3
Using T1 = 0.85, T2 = 0.64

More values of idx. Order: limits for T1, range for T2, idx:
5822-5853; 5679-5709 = 1.1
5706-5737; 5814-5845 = 1.1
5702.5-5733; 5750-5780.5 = 0.8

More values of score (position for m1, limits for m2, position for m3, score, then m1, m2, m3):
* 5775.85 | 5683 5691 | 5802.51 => 4.0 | 12.99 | 0.74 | 14.08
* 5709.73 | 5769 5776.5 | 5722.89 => 3.6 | 10.71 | 0.67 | 13.17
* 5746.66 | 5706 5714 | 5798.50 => 4.1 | 12.36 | 0.67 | 13.38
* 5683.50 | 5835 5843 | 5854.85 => 3.8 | 11.79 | 0.74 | 13.25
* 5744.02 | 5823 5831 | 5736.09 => 3.6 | 11.88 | 0.81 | 13.52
